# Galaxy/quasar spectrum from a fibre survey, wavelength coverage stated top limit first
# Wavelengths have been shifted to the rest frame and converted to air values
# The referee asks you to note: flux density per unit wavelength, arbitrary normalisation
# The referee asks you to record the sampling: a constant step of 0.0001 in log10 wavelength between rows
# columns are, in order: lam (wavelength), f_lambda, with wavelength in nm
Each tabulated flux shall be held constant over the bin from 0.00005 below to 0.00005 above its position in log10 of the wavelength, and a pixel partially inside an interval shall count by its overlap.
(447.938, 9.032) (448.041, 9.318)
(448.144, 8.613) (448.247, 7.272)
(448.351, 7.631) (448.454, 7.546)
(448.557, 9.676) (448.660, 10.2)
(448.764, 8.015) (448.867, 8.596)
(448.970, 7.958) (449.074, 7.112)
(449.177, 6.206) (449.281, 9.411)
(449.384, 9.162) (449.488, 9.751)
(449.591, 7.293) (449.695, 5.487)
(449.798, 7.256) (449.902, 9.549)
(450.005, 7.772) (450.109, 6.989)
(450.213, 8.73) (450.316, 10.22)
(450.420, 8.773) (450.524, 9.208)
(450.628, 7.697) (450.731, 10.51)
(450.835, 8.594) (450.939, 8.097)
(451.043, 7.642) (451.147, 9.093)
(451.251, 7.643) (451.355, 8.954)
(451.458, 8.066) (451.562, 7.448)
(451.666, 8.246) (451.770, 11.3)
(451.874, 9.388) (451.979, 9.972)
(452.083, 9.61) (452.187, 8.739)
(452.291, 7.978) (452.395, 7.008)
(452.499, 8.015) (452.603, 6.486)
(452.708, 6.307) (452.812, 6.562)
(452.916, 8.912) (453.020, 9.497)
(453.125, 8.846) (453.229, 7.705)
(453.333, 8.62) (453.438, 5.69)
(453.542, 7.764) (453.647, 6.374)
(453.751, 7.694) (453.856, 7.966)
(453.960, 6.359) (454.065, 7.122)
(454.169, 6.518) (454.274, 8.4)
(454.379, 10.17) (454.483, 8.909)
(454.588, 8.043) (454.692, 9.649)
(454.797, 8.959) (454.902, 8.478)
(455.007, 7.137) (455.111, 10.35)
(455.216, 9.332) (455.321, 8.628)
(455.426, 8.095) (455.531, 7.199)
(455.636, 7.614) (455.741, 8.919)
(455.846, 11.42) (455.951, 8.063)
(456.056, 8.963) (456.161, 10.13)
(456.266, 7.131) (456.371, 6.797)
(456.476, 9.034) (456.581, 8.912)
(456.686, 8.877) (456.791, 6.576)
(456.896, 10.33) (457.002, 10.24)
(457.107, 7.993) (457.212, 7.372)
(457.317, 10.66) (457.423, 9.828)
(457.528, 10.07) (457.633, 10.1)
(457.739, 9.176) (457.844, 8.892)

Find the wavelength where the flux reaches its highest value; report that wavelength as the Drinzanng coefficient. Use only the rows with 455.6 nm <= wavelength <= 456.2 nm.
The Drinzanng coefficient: 455.846 nm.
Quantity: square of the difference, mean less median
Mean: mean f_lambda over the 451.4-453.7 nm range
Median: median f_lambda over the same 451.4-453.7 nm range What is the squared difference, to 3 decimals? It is 0.006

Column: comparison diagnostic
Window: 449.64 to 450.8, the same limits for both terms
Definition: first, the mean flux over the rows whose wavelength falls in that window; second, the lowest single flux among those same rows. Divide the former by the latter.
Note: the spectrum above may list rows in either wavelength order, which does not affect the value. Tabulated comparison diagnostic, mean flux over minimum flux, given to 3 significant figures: 1.53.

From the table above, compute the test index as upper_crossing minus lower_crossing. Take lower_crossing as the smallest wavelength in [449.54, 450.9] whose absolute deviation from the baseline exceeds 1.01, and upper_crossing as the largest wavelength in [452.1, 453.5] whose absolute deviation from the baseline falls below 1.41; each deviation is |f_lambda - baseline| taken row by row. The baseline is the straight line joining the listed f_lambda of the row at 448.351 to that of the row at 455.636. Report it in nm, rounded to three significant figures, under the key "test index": 3.64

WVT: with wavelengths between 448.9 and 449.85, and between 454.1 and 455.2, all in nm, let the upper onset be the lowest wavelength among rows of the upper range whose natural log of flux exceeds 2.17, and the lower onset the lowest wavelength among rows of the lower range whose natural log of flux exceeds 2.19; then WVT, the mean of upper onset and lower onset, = 451.83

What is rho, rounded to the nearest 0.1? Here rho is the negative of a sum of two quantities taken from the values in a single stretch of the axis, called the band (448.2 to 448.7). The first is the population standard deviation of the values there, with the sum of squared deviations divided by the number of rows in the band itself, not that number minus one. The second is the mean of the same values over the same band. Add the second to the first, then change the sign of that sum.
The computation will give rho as -9.7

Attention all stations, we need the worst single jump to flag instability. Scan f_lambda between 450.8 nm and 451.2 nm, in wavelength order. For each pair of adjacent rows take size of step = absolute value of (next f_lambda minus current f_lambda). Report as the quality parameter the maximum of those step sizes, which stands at 1.5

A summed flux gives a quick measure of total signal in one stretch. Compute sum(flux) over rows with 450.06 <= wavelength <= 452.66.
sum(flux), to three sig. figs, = 214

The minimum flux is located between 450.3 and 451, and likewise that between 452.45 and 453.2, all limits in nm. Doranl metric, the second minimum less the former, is -1.4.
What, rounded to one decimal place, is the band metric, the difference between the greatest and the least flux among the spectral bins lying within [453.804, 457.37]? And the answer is 5.1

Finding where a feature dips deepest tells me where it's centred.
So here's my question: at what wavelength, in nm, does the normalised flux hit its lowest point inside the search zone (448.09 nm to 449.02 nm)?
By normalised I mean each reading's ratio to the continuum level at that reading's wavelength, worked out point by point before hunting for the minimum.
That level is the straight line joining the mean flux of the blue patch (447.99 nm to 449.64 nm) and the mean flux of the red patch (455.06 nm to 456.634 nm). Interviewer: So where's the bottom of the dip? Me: 448.247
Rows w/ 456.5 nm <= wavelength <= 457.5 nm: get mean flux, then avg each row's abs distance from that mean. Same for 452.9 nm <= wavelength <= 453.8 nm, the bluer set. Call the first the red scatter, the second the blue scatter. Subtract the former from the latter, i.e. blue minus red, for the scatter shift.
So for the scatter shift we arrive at -0.20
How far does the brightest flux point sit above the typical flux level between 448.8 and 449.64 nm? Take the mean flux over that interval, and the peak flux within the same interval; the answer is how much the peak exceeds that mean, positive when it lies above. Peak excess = 1.56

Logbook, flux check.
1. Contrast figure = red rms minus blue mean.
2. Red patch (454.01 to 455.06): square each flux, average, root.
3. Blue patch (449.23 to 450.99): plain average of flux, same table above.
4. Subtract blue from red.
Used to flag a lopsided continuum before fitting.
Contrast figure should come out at -0.09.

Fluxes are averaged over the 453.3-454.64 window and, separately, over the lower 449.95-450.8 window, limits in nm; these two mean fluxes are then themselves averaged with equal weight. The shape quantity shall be 8.20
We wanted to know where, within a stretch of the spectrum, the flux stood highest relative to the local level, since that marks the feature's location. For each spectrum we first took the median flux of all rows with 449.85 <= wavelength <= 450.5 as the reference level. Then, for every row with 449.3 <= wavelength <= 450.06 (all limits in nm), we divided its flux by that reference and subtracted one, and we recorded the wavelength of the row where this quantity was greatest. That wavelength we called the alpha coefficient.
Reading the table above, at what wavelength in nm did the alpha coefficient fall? 449.488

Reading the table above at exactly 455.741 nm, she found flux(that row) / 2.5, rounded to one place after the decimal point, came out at 3.6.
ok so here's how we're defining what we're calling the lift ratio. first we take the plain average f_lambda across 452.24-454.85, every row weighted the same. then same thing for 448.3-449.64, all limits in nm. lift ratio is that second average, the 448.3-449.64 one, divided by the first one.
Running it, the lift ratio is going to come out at 1.07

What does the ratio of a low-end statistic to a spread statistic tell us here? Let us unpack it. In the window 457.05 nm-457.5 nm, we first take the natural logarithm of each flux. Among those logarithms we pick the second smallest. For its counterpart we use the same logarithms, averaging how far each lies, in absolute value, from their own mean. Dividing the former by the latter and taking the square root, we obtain 3.8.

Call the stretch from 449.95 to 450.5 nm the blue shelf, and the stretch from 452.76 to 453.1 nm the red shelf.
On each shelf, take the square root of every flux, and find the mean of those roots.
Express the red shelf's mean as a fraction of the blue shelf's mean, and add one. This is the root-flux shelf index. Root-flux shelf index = 1.989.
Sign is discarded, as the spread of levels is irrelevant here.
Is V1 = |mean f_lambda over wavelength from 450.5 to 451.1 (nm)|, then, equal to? 8.6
